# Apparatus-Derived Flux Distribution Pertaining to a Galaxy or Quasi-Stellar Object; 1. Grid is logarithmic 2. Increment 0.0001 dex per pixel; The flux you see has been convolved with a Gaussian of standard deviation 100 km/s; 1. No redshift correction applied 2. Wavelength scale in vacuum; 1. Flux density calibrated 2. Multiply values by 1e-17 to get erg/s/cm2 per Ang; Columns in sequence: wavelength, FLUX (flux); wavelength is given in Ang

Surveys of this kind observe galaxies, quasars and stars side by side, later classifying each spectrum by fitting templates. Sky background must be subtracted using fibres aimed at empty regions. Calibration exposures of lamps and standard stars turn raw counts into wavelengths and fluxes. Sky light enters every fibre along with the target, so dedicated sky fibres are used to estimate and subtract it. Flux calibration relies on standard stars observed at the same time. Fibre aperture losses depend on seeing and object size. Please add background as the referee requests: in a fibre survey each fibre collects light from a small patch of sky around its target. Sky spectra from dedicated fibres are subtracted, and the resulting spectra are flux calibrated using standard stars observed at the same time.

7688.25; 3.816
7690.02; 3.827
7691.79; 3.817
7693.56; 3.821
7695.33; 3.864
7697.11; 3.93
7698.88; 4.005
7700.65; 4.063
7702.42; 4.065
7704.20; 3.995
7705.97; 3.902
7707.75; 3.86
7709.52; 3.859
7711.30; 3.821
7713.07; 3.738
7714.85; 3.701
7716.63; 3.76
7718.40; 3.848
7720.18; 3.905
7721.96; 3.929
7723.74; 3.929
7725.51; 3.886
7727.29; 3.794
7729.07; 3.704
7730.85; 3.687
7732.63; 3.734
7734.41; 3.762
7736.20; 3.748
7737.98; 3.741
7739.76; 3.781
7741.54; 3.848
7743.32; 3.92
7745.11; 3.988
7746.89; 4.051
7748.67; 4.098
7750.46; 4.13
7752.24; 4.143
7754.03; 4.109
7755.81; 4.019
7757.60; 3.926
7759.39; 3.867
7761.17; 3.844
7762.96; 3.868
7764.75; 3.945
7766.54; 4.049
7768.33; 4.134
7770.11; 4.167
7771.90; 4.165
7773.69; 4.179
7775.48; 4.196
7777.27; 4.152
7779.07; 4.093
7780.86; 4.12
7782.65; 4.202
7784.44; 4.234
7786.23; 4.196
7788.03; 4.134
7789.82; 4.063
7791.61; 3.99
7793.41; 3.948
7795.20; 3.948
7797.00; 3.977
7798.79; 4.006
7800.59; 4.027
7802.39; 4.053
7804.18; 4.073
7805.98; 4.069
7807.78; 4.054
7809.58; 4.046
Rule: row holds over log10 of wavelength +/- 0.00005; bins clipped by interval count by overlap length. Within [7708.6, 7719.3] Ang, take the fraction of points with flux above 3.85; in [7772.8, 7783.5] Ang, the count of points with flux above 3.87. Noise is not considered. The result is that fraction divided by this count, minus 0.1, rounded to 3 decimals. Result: -0.072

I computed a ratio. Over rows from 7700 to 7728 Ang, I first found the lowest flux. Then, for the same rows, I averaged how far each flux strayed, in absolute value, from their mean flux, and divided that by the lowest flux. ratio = 0.022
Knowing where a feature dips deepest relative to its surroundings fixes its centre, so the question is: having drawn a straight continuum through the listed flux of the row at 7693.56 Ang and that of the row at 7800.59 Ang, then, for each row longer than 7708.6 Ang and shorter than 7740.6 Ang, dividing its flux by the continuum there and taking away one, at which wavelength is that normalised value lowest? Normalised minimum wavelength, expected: 7730.85 Ang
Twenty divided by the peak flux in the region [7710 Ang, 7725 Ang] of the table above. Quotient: 5.09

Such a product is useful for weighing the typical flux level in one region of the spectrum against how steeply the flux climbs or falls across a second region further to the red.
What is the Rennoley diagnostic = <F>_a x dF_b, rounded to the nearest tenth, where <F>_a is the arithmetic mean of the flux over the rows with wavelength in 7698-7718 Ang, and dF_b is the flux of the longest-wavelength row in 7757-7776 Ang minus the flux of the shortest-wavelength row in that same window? 1.0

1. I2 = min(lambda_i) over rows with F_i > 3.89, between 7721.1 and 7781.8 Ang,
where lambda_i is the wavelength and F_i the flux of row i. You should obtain 7721.96 Ang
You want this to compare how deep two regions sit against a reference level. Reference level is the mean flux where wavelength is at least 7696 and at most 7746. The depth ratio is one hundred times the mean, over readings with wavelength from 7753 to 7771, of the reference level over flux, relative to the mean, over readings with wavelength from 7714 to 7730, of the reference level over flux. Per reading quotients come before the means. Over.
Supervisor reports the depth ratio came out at 96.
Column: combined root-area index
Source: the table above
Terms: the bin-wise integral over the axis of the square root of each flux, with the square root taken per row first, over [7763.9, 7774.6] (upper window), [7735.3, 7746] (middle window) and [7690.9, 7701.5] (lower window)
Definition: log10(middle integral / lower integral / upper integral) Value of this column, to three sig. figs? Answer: -1.34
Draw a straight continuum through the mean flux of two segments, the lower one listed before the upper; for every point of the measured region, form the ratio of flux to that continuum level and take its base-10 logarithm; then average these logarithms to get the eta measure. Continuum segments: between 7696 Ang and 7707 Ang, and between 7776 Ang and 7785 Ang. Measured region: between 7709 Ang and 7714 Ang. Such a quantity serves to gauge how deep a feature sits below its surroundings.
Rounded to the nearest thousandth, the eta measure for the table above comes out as -0.023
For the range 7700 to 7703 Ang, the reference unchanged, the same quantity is 0.008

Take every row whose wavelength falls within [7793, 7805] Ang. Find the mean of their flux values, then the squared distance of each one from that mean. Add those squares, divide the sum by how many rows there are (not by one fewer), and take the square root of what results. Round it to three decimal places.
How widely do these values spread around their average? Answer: 0.046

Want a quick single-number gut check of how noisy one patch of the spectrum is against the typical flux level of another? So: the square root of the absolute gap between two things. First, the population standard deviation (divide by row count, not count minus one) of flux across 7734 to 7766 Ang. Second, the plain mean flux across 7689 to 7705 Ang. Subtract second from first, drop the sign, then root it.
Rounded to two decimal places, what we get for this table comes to 1.95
